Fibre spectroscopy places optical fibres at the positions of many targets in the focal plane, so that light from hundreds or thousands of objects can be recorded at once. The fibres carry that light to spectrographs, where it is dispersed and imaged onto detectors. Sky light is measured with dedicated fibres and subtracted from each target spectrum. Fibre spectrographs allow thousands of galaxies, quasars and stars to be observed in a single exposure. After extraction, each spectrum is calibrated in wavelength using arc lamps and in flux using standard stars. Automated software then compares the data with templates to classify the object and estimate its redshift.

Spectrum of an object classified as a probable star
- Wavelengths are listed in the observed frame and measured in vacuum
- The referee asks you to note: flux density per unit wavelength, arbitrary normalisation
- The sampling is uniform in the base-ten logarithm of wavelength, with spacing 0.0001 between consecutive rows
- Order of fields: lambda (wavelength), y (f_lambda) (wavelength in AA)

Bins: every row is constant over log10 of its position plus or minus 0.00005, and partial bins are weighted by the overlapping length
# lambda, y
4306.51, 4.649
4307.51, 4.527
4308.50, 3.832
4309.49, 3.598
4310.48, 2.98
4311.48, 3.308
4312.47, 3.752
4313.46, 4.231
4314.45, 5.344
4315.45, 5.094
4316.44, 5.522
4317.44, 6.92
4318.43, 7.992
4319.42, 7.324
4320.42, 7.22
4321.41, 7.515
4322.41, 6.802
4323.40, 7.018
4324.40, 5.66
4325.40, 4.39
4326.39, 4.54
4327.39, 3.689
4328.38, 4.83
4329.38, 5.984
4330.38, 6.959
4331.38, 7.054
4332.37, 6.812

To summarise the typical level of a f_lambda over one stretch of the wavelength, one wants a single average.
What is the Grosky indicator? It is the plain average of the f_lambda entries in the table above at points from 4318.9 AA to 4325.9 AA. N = 6.6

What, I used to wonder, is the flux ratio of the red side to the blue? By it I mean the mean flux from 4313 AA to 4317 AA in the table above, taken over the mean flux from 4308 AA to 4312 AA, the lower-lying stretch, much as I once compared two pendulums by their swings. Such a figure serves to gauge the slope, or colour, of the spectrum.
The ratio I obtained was 1.5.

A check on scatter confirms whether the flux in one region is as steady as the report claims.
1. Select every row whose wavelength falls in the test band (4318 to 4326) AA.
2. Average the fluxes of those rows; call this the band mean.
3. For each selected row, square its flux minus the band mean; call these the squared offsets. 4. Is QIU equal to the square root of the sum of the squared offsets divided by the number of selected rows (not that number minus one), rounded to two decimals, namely 1.09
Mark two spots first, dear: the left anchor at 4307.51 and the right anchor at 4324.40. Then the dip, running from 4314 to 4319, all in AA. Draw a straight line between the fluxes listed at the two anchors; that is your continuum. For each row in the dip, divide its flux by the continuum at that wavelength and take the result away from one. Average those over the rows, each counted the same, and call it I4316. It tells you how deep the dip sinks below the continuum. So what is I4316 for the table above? -0.2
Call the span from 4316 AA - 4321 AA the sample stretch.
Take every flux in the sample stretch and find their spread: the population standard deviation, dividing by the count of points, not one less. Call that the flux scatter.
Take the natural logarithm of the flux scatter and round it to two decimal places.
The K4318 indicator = -0.20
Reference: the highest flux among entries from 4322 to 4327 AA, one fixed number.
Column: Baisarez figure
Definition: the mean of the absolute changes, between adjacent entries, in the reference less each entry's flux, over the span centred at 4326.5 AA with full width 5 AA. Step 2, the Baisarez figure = 0.85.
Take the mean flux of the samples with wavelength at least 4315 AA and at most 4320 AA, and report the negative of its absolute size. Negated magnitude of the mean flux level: -6.6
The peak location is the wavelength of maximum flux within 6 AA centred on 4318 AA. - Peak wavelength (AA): 4318.43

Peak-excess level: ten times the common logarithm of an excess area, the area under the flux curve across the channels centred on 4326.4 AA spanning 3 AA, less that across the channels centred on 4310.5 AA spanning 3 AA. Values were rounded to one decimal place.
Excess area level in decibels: 4.4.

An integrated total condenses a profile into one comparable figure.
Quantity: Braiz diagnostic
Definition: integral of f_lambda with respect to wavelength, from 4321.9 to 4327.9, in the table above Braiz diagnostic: 32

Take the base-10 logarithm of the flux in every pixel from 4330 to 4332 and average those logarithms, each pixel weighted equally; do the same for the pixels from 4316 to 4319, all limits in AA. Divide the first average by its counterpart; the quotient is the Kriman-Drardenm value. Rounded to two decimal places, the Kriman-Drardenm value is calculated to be 1.02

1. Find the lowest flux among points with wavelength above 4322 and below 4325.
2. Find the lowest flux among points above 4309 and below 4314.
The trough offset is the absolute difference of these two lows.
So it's 2.7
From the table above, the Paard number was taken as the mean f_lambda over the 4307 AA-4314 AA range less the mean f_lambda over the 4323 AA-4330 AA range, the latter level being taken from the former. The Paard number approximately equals -1.4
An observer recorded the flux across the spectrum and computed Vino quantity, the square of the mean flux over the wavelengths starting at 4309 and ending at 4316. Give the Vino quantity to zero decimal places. 16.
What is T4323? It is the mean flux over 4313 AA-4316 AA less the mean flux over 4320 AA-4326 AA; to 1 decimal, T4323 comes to -1.5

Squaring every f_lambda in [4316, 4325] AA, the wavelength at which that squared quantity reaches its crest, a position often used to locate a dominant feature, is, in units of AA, 4318.43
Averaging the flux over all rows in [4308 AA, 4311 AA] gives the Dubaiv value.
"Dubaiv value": 3.5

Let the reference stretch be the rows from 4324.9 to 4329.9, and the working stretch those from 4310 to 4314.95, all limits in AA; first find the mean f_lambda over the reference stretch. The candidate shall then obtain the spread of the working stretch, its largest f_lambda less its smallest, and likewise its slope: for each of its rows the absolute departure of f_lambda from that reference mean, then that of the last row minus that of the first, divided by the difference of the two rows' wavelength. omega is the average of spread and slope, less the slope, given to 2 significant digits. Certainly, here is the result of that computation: 1.3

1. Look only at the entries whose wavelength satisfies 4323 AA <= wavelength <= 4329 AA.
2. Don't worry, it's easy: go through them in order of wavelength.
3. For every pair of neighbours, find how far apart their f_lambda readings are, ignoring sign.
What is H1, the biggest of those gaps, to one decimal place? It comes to 1.4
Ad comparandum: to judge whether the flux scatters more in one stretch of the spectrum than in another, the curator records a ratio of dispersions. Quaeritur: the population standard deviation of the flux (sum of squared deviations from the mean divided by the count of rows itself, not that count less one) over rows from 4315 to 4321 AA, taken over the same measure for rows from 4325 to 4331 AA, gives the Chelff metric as 0.94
